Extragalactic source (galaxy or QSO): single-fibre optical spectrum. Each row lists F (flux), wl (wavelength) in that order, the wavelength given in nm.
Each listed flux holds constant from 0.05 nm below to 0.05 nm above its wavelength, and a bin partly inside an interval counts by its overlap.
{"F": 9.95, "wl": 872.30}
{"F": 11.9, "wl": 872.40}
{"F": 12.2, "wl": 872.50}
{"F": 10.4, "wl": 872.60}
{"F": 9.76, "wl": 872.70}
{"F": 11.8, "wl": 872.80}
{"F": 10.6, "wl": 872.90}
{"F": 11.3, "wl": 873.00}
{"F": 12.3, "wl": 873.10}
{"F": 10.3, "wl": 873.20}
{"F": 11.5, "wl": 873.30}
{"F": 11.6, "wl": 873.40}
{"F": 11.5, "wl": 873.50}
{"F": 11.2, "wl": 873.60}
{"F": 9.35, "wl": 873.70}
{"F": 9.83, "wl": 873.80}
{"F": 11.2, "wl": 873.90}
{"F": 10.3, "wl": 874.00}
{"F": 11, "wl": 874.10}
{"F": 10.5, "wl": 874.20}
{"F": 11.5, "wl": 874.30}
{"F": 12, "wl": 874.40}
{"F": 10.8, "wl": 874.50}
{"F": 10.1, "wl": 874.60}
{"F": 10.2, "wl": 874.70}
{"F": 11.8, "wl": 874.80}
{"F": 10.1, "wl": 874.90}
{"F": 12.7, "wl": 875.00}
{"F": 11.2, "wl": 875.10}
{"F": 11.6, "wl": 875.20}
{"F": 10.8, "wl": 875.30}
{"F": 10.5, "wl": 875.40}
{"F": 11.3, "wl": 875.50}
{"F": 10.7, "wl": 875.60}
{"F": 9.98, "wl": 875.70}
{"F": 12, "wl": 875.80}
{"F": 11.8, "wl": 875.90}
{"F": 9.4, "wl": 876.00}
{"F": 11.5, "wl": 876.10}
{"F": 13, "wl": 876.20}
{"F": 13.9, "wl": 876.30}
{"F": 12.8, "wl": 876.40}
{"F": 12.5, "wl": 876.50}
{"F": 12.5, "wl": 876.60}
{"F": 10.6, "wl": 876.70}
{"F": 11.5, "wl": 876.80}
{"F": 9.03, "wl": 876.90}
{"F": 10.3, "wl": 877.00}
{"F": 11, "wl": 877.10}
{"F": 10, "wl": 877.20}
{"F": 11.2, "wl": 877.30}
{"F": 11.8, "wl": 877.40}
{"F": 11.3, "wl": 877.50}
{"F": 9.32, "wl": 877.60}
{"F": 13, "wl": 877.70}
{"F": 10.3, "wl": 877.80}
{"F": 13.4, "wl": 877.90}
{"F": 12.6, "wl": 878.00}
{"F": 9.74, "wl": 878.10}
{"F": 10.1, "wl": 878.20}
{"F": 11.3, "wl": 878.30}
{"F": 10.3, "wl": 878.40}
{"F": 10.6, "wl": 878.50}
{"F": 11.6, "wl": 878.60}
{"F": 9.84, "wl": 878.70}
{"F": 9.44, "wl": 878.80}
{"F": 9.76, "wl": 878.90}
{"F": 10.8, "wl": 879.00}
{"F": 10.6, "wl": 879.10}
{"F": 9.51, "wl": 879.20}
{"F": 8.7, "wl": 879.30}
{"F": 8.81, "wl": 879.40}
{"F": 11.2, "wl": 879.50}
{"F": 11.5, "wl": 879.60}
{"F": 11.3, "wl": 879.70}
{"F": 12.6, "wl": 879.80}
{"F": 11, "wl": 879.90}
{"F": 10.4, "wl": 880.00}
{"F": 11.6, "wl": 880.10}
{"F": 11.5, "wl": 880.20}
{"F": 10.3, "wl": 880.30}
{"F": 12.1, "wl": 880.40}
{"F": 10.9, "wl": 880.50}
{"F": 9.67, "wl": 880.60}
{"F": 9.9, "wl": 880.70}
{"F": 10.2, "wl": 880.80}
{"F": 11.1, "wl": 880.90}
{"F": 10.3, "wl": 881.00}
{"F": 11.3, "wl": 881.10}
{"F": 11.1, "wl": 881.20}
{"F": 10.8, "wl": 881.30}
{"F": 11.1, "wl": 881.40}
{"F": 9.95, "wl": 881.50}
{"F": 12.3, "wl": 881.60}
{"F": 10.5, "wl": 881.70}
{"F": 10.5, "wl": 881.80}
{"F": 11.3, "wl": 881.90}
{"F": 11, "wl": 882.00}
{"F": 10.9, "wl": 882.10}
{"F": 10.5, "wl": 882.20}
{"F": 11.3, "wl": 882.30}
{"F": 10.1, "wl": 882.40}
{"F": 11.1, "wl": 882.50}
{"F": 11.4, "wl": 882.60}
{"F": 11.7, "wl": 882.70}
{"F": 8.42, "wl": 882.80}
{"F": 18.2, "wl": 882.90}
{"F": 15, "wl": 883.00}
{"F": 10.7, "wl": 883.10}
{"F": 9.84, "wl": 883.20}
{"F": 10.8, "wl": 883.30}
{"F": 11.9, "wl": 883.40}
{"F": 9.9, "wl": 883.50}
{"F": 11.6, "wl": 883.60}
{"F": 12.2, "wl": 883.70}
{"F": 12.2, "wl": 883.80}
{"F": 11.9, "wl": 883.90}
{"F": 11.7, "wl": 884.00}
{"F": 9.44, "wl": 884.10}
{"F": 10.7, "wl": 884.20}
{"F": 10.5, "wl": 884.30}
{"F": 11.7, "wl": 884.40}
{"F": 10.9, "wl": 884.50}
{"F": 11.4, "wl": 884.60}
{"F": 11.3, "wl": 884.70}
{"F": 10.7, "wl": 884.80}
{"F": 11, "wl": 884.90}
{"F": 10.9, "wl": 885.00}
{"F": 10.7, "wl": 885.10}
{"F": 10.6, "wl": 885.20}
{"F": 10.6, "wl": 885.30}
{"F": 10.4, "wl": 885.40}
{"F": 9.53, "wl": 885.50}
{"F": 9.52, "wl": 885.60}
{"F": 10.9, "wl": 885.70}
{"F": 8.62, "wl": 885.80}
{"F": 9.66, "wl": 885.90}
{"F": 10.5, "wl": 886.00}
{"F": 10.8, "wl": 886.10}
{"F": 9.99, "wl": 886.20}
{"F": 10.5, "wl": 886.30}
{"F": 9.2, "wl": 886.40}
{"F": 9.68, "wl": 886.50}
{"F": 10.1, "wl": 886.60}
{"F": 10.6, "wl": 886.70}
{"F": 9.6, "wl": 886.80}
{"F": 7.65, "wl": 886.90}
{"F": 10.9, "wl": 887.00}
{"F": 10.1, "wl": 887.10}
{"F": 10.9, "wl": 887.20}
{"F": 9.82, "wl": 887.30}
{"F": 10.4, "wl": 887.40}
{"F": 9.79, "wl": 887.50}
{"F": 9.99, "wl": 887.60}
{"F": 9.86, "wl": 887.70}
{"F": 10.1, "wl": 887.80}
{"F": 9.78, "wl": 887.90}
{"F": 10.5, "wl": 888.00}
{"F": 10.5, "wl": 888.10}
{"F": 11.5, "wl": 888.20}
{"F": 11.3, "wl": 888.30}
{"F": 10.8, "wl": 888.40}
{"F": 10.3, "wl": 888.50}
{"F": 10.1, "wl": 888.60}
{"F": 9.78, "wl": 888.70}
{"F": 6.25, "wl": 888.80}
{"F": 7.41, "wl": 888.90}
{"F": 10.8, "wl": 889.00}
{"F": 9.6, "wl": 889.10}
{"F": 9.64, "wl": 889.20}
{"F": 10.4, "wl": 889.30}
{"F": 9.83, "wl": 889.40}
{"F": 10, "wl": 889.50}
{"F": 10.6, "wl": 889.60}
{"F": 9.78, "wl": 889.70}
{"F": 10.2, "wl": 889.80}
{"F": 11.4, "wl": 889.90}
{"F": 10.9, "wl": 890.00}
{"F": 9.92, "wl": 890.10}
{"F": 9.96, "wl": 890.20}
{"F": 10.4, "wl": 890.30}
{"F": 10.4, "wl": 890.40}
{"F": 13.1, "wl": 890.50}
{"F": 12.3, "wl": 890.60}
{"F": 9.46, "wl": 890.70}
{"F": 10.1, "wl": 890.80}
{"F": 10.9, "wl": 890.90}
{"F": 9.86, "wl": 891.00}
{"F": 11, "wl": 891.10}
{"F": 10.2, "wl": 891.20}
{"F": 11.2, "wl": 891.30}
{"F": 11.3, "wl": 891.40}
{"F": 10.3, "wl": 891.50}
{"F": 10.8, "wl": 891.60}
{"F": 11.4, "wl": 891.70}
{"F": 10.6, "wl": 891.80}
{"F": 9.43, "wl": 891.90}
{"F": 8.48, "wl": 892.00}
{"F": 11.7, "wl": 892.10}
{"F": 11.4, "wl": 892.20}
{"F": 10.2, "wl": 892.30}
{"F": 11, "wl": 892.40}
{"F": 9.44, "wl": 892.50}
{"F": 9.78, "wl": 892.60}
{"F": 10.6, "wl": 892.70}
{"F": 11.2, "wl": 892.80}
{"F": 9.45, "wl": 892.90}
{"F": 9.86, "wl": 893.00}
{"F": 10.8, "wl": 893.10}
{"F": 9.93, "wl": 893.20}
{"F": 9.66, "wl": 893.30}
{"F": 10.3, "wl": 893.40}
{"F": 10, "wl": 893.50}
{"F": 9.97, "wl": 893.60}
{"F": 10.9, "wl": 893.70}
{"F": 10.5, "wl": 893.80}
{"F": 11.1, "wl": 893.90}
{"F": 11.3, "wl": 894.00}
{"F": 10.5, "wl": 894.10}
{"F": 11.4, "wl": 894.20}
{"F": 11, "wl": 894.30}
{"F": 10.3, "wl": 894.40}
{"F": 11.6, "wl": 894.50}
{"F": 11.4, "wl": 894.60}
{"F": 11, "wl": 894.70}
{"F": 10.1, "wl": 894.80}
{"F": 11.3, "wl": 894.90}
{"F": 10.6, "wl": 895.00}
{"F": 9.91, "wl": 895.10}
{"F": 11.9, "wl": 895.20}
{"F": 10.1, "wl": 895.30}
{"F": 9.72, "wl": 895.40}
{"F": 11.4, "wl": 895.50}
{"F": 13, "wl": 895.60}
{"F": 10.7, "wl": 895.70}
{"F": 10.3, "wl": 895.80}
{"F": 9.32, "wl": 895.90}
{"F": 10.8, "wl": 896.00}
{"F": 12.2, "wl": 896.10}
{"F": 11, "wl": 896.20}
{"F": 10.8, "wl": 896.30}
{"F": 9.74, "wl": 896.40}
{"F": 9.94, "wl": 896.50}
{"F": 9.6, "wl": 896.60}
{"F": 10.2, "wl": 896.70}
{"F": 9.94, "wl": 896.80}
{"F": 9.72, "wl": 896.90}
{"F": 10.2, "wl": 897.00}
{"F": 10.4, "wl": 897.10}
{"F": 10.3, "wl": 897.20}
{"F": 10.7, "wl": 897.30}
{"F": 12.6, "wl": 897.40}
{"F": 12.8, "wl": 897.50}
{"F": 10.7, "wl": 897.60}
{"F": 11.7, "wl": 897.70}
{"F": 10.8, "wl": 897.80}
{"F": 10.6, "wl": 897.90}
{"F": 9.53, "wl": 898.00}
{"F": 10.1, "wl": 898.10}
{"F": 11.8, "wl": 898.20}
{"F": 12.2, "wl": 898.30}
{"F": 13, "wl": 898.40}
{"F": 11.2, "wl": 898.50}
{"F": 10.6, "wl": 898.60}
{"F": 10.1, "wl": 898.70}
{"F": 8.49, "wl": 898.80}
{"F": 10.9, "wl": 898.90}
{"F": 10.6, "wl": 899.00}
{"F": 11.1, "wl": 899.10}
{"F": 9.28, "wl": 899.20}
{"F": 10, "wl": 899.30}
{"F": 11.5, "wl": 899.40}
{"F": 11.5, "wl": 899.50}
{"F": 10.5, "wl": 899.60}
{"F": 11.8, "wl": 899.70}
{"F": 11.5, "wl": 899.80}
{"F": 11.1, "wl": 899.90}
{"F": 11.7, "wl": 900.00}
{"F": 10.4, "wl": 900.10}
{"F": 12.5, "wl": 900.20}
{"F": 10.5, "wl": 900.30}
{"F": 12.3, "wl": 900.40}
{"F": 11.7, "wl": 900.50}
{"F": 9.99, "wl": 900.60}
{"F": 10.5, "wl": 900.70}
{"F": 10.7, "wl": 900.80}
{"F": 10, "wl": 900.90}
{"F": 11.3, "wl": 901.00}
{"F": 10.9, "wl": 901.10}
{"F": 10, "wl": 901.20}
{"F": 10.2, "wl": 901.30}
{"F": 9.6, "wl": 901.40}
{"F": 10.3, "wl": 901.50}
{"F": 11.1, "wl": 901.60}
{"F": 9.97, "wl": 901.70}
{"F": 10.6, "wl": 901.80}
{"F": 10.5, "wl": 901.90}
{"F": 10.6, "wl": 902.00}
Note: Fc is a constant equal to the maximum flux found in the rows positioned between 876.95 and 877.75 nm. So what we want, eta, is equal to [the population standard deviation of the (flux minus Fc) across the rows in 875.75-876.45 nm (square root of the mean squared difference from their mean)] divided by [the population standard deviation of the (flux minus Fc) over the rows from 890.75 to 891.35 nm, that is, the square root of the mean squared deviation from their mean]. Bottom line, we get 2.6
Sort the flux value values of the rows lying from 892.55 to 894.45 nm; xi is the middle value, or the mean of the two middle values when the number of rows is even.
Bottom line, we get 10.5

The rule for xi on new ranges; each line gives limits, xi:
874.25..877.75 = 11.3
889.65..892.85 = 10.5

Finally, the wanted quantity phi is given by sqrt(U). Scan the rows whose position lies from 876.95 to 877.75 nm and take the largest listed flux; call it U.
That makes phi 3.61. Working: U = 13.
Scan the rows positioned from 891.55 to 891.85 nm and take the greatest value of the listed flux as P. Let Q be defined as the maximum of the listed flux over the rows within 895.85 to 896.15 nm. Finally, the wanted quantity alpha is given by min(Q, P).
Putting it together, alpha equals 11.4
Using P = 11.4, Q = 12.2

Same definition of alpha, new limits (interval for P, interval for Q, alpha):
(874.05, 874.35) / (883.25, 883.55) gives 11.5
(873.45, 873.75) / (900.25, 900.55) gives 11.5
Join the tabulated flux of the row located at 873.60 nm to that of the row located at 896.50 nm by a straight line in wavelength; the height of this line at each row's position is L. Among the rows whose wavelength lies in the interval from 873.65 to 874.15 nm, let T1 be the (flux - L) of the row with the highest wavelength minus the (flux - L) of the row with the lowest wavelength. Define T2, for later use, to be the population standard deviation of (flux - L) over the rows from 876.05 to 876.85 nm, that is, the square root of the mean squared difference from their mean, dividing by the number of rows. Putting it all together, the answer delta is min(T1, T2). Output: 1.0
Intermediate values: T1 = 2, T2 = 0.97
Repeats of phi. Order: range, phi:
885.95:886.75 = 3.29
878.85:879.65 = 3.39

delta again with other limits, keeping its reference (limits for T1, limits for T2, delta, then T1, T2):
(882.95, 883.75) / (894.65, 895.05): -2.8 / -3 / 0.45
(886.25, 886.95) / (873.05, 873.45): -2.8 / -3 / 0.72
